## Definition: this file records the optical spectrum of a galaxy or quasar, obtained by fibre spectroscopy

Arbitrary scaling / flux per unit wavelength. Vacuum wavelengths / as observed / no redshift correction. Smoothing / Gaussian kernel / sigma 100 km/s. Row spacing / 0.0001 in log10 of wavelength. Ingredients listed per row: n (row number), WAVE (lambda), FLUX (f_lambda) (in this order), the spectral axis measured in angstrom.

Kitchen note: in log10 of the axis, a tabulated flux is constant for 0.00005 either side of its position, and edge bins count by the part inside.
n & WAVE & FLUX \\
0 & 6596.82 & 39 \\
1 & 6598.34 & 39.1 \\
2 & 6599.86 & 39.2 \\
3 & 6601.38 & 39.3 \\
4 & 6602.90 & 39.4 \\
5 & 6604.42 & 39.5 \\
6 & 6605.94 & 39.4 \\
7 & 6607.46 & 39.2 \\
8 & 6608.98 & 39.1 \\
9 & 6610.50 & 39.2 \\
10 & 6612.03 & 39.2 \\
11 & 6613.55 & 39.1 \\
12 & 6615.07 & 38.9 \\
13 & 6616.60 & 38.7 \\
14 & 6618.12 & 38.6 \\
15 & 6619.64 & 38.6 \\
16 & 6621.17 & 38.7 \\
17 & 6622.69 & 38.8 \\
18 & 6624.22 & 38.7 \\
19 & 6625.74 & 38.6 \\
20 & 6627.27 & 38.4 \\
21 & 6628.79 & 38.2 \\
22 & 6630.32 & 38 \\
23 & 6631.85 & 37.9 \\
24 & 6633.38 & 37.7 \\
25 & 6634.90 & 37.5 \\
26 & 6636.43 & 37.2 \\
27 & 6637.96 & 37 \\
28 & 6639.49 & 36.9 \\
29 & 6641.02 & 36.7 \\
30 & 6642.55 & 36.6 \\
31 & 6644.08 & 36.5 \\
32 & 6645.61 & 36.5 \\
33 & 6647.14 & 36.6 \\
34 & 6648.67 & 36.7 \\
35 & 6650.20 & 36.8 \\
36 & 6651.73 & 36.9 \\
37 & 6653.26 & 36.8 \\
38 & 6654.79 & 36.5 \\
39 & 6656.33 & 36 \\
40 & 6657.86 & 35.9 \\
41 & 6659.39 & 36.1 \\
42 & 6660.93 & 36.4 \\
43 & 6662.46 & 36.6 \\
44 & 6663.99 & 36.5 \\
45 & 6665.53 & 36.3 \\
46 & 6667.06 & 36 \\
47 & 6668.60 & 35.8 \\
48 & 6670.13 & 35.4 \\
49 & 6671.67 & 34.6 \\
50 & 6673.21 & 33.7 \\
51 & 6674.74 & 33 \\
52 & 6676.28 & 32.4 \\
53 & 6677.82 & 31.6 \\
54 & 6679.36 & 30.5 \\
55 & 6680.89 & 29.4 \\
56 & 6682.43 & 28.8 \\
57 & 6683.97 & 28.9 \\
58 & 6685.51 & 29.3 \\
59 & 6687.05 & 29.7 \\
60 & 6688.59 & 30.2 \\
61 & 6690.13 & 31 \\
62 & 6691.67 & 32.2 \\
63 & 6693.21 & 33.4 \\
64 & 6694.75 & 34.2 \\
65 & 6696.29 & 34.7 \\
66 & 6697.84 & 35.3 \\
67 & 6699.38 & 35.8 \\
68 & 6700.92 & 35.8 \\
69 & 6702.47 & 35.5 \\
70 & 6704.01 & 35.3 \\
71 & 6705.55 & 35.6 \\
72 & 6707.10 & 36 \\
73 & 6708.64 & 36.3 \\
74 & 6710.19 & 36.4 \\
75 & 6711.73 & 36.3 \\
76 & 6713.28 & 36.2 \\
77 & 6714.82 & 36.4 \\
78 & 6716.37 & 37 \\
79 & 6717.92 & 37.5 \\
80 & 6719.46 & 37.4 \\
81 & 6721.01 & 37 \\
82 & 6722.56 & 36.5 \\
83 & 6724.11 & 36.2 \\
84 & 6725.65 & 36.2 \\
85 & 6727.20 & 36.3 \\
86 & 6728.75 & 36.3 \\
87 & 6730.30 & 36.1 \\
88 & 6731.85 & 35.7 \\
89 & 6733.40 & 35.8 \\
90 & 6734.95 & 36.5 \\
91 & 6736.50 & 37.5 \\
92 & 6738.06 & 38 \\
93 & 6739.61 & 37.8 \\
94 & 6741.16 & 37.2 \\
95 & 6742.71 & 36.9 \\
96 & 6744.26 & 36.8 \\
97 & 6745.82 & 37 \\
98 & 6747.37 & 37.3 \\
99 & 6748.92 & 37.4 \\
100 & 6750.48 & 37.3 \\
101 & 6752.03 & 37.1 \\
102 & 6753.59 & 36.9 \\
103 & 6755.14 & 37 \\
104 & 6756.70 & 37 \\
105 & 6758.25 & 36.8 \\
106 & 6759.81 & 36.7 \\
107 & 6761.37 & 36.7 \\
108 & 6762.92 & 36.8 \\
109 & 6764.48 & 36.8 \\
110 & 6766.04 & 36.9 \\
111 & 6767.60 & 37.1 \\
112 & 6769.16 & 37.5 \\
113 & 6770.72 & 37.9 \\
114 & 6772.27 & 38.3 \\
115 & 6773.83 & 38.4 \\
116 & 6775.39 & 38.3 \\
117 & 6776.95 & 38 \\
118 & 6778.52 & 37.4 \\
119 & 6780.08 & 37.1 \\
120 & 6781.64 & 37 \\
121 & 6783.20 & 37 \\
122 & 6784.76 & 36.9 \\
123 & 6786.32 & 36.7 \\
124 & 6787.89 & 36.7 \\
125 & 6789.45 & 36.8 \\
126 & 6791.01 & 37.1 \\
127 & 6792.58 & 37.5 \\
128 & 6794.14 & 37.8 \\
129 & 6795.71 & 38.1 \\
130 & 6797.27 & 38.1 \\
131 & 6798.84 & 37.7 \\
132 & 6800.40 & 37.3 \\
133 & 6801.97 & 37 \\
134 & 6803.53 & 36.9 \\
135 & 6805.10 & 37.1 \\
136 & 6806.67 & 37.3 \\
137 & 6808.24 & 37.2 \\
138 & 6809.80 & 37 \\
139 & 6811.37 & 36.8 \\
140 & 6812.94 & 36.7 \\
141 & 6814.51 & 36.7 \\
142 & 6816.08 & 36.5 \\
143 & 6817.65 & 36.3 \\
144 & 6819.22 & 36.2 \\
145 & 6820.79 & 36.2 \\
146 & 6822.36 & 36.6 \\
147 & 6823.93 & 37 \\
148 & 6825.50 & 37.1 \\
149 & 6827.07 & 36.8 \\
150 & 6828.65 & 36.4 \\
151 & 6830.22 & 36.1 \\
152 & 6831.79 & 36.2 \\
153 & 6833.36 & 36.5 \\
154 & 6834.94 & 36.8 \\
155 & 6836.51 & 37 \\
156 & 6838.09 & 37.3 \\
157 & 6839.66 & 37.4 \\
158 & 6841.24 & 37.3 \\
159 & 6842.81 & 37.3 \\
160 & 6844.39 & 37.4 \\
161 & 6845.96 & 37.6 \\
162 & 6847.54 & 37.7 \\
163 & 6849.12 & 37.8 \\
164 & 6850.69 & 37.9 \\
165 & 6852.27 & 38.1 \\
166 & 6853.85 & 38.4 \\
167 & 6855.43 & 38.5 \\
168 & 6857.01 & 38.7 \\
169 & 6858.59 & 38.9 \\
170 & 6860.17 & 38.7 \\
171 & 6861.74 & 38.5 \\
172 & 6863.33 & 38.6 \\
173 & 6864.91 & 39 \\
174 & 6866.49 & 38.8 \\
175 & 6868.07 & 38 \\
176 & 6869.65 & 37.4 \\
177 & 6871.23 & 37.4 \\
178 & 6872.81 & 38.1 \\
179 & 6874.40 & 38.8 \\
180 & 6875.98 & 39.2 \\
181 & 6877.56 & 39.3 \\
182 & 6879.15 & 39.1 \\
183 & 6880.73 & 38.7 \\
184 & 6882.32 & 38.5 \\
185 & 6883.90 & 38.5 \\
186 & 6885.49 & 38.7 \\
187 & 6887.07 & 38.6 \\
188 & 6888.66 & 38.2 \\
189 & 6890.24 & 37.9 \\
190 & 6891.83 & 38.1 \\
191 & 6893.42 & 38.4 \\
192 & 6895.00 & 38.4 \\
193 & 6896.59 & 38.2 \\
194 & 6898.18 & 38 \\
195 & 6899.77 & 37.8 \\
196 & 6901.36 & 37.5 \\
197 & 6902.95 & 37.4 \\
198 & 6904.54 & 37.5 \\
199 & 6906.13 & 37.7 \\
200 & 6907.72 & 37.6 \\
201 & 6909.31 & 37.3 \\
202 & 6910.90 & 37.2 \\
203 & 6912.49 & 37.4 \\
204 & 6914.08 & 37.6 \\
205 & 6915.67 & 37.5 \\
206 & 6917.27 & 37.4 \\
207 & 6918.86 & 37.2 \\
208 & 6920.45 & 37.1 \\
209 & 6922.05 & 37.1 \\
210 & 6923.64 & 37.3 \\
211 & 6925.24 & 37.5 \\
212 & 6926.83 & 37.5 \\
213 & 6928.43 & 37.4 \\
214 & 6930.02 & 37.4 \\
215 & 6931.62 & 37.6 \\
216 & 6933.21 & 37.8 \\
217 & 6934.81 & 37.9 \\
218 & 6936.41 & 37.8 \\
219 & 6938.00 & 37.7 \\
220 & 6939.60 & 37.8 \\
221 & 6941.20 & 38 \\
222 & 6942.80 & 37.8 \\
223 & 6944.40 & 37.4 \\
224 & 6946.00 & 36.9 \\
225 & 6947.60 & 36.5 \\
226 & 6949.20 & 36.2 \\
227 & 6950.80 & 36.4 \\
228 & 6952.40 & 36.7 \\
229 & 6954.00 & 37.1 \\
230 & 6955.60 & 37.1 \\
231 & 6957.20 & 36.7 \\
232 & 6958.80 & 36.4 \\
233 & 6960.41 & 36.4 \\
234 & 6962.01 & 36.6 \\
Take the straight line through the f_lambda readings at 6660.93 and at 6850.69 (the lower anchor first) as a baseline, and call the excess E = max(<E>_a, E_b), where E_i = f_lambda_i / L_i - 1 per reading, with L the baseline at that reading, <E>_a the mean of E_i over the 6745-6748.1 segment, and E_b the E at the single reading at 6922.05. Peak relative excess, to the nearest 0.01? 0.00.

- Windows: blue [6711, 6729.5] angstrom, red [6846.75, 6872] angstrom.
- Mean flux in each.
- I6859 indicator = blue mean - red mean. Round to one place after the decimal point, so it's -1.7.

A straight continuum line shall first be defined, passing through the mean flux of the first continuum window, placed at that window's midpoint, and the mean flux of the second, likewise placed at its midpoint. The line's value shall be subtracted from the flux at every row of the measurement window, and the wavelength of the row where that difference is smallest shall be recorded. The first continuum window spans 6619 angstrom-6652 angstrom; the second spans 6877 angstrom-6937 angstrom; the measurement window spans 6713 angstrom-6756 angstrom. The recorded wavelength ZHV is 6731.85 angstrom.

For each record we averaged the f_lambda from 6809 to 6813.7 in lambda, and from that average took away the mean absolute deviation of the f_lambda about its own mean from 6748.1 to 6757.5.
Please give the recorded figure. 36.7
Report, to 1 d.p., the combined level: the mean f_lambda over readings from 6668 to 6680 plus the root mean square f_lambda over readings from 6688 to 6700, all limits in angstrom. 66.8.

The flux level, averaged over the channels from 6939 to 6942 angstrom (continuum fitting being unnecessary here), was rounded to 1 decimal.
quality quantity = 37.9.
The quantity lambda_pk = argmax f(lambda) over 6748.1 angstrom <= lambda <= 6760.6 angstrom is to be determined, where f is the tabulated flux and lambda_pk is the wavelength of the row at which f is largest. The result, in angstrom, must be 6748.92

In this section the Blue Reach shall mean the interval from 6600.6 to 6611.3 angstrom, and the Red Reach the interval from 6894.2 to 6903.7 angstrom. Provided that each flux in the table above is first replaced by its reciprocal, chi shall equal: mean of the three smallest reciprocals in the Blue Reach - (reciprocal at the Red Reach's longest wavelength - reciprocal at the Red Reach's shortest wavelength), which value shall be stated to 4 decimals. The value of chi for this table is 0.0247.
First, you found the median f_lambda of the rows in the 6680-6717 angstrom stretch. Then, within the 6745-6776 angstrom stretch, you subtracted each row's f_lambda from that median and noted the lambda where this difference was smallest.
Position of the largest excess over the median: 6773.83 angstrom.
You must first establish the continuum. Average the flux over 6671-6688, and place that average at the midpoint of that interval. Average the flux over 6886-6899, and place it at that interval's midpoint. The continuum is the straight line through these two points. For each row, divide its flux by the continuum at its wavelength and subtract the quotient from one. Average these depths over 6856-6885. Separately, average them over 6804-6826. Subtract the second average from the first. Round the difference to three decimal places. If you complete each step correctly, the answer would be 0.003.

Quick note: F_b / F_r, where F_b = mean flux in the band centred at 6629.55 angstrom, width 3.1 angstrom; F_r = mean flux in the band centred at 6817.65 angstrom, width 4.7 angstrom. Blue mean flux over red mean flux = 1.05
